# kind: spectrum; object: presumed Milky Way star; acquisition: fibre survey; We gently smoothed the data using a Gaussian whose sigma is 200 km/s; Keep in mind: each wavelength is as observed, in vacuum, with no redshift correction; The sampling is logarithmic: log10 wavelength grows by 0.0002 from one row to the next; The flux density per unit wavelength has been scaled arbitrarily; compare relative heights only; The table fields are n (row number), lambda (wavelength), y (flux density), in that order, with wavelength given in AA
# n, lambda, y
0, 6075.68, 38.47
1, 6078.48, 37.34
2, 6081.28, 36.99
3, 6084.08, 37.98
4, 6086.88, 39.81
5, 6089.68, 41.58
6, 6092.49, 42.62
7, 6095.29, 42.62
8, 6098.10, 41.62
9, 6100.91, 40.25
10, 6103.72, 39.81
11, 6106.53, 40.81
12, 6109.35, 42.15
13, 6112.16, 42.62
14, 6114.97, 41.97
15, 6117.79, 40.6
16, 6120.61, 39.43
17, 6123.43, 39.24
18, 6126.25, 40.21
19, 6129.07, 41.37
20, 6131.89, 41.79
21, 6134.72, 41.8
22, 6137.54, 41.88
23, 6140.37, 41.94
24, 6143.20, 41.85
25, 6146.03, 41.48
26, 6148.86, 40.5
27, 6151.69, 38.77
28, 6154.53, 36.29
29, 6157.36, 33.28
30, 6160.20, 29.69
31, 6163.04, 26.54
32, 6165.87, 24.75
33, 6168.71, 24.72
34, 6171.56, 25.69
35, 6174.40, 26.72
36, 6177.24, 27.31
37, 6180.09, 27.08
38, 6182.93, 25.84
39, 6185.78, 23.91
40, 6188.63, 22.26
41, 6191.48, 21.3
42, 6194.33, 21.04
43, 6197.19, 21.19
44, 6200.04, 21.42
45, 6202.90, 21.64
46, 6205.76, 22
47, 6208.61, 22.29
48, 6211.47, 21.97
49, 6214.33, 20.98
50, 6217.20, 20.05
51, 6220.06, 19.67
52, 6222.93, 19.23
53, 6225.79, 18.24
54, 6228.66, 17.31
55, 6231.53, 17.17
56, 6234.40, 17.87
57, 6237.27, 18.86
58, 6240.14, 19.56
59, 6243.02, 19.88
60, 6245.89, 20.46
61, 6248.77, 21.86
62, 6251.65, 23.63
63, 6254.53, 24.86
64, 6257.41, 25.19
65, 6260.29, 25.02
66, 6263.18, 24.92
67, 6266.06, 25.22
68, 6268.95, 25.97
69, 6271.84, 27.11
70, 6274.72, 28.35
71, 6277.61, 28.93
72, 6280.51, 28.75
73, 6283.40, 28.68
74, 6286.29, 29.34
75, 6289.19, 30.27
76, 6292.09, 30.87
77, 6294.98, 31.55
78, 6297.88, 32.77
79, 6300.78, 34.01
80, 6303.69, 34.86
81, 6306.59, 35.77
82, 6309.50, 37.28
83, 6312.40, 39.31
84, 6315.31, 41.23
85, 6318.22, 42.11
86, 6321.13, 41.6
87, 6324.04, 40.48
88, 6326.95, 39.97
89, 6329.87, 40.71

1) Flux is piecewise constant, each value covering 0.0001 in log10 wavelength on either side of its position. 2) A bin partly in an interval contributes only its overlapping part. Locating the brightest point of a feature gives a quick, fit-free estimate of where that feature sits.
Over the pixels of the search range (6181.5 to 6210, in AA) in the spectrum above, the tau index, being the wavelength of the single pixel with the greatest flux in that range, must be 6182.93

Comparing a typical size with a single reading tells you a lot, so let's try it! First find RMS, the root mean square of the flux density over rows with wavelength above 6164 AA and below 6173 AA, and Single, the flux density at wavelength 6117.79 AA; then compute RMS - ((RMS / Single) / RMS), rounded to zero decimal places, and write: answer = 25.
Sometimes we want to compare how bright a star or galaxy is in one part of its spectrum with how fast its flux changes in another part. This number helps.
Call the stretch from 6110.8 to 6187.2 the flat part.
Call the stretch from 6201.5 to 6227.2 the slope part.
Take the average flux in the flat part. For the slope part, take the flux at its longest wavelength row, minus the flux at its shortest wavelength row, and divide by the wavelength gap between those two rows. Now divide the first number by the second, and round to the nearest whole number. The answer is -236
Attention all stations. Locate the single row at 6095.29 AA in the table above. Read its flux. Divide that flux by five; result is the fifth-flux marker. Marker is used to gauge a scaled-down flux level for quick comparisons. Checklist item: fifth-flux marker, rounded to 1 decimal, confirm 8.5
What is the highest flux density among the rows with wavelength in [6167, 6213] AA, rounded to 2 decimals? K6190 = 27.31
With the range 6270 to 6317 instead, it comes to 41.23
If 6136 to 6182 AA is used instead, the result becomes 41.94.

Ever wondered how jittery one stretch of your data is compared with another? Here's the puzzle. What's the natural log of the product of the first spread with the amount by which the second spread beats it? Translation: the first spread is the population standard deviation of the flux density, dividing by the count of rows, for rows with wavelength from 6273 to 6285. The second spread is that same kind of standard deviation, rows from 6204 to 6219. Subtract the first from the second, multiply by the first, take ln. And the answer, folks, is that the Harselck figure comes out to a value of -2.0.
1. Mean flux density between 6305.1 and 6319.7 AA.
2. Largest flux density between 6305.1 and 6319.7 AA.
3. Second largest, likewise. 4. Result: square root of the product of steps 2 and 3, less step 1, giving 2.53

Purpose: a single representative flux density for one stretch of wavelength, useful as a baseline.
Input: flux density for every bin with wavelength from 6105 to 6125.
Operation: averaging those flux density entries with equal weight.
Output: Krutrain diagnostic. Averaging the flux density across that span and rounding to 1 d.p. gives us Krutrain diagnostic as 41.0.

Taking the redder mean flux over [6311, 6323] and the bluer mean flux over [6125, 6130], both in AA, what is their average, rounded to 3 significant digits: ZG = 40.9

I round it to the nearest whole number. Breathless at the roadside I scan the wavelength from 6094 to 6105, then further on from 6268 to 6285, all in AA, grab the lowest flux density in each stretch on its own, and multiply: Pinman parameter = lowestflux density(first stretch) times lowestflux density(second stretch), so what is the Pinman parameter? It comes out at 1034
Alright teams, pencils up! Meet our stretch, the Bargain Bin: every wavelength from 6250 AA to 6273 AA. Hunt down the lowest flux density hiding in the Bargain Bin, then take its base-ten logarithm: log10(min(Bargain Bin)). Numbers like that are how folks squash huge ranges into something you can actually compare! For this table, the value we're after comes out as 1.37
